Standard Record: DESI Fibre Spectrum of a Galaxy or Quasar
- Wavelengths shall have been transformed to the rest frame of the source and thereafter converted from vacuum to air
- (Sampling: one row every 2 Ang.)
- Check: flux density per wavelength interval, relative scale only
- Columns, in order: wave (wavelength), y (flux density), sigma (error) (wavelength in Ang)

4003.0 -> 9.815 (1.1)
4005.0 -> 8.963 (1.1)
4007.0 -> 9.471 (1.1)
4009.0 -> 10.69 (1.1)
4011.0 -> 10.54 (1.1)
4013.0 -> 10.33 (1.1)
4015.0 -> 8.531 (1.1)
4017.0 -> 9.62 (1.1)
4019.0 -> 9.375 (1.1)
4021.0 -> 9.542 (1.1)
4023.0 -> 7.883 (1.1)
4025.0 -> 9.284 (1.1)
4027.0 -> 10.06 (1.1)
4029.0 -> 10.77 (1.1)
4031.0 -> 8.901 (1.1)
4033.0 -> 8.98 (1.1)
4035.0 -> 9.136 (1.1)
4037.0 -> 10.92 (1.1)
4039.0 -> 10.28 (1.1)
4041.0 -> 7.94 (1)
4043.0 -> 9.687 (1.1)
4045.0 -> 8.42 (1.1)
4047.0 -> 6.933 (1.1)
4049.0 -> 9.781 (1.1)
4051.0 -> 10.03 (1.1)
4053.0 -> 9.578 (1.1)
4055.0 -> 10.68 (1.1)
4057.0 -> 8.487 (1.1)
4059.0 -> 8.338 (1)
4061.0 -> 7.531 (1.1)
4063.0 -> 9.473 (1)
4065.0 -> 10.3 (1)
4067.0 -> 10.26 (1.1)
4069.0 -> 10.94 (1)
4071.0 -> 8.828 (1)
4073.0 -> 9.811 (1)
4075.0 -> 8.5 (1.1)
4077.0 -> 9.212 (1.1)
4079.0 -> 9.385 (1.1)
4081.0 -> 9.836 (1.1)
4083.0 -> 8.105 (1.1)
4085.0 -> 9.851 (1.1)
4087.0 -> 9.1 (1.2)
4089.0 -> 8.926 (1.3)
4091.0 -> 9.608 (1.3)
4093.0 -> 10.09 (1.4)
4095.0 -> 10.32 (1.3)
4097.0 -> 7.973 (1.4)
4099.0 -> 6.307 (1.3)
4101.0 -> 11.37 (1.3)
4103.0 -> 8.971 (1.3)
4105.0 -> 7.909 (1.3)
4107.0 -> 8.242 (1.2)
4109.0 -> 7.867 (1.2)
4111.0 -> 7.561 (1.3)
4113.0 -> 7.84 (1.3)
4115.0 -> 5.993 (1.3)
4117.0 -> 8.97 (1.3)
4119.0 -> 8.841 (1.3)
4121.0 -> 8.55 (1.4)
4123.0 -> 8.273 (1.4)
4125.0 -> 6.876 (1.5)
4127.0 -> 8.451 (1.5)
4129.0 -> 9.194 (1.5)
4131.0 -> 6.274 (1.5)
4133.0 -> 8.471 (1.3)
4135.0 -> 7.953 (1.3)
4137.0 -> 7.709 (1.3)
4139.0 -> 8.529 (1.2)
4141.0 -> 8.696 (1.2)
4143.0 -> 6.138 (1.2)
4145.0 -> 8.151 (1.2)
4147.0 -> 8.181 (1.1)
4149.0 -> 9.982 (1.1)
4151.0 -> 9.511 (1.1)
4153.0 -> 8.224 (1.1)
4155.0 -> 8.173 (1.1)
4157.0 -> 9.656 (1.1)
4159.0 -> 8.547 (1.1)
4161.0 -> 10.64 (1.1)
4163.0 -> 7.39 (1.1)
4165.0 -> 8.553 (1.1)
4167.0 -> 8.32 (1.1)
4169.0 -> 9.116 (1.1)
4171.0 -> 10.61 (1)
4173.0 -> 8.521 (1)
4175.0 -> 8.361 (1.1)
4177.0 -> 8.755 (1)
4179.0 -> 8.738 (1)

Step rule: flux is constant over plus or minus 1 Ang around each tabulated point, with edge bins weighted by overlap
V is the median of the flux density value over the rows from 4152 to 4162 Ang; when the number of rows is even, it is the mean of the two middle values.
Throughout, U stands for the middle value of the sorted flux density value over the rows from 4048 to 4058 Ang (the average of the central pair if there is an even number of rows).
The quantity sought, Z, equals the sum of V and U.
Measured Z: 18.3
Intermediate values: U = 9.8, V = 8.5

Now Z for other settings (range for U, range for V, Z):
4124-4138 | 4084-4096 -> 17.7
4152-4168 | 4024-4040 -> 18.1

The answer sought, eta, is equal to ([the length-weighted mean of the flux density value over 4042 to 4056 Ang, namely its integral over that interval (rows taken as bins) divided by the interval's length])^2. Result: 87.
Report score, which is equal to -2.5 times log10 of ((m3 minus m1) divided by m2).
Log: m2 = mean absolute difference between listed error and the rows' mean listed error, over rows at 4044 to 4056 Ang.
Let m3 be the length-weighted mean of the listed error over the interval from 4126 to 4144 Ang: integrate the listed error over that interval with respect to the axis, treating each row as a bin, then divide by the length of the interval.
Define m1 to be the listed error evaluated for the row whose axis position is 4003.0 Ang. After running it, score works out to -38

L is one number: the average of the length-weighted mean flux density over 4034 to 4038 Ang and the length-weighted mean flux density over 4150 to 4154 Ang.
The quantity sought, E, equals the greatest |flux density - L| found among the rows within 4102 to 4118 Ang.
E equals 3.5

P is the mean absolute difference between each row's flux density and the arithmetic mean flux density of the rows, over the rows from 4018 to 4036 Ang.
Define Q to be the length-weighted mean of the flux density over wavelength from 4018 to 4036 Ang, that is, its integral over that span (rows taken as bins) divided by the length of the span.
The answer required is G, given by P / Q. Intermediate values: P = 0.54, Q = 9.33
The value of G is 0.058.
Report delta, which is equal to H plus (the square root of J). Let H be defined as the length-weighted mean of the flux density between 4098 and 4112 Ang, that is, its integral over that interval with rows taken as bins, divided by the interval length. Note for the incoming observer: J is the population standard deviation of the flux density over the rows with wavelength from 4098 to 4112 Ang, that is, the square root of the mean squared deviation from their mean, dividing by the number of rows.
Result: 9.5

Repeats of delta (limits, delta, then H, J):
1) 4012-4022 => 10.2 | 9.48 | 0.58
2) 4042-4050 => 9.8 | 8.71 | 1.16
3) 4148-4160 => 9.9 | 9.02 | 0.72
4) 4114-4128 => 9.0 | 7.99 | 1.04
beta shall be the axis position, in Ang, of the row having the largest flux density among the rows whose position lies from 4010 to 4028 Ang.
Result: 4011.0 Ang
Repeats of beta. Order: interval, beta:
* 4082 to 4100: 4095.0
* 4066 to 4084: 4069.0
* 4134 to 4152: 4149.0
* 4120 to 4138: 4129.0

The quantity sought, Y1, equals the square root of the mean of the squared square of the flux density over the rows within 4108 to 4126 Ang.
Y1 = 64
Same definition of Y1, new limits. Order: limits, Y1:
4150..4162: 86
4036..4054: 90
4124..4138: 64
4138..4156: 73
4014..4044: 90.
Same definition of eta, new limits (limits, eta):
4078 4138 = 72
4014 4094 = 87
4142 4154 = 70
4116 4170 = 71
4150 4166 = 78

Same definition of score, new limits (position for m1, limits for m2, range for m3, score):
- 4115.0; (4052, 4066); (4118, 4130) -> -1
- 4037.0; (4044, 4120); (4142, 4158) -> 2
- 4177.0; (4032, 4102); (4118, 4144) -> -2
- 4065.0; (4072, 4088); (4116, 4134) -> -3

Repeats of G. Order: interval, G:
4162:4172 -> 0.097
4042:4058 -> 0.102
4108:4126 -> 0.090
